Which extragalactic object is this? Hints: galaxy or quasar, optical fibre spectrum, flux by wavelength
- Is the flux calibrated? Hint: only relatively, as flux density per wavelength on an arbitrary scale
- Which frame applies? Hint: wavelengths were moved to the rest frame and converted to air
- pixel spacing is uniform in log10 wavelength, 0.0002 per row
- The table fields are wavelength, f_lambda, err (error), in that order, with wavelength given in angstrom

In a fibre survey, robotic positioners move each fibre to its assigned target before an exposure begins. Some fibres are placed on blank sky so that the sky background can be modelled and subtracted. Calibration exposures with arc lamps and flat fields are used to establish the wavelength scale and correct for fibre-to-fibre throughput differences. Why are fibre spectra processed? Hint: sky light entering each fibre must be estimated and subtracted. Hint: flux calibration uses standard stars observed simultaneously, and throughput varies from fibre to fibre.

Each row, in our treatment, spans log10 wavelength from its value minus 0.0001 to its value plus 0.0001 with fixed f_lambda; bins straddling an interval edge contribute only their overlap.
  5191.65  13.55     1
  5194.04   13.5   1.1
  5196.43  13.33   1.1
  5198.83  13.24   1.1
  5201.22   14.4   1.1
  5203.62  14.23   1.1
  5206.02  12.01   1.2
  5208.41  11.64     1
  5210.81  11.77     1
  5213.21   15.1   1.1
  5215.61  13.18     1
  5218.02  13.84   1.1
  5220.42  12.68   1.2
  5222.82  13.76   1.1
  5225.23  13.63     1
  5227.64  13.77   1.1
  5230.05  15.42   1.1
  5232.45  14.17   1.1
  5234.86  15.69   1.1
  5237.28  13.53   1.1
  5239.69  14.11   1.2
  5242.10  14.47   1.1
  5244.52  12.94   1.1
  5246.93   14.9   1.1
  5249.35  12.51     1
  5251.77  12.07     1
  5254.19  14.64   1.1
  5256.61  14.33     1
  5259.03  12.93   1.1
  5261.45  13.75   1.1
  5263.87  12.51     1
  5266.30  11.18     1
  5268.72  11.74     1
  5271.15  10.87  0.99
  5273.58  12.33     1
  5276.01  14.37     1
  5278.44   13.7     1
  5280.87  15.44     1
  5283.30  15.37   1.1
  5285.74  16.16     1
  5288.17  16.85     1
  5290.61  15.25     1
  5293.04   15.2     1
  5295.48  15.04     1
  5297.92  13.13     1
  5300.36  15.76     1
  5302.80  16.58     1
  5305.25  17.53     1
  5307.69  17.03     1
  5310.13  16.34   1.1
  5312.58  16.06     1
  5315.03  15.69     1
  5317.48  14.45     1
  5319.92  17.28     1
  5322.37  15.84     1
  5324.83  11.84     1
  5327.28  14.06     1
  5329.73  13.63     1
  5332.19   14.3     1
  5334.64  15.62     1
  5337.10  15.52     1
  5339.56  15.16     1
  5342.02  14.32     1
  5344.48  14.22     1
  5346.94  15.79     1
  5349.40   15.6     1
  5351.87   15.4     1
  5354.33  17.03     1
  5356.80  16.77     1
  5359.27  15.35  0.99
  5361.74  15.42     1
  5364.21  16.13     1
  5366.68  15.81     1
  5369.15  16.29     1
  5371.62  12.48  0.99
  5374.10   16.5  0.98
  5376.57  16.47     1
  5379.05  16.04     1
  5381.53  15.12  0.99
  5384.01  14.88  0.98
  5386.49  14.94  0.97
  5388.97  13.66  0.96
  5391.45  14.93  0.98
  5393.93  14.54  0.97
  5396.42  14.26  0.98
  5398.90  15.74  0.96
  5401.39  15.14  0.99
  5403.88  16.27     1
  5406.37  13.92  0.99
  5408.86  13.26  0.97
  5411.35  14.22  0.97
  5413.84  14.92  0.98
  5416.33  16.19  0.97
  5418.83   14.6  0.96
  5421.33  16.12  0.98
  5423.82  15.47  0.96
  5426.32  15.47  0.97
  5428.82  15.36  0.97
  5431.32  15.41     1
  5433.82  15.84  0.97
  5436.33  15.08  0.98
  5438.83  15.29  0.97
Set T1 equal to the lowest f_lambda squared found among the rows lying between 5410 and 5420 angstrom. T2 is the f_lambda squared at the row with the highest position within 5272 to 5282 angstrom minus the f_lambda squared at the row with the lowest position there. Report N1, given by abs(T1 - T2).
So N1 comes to 116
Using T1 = 202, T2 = 86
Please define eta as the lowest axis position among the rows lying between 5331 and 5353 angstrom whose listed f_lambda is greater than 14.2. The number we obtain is 5332.19 angstrom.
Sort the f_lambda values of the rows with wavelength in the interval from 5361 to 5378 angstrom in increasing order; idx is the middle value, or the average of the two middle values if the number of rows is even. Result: 16.1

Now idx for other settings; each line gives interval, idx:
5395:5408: 15.1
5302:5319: 16.3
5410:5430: 15.4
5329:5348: 14.7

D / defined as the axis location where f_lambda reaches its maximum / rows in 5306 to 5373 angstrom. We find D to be 5319.92 angstrom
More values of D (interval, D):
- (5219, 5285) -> 5234.86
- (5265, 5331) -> 5305.25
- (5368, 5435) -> 5374.10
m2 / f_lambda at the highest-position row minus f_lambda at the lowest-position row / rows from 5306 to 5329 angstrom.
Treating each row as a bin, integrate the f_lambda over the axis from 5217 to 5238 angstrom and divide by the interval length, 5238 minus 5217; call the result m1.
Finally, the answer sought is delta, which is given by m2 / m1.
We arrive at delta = -0.21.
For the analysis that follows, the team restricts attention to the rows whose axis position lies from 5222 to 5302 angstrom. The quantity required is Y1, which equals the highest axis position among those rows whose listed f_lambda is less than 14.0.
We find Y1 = 5297.92 angstrom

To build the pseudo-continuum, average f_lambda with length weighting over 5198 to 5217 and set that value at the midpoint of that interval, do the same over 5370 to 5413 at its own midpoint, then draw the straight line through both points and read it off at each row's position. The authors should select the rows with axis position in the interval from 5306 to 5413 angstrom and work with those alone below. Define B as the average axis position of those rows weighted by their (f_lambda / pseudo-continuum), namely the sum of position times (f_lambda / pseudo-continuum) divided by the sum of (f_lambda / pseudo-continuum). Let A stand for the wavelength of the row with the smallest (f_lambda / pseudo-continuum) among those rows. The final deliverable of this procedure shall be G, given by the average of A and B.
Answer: 5341.6 angstrom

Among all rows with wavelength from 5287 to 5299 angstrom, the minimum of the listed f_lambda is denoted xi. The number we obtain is 13.13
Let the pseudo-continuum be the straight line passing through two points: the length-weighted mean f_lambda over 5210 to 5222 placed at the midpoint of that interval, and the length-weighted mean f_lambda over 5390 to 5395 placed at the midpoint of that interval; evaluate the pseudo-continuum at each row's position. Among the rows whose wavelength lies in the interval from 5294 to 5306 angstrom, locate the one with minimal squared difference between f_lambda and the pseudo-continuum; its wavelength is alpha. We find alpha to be 5297.92 angstrom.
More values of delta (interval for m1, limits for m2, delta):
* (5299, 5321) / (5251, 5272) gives -0.07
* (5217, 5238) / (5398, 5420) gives -0.08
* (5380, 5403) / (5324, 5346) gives 0.16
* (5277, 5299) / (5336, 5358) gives 0.08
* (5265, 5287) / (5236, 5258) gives 0.06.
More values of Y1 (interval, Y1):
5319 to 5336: 5329.73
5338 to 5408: 5406.37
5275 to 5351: 5329.73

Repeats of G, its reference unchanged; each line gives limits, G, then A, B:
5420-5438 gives 5432.5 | 5436.33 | 5428.8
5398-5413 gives 5406.9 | 5408.86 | 5404.9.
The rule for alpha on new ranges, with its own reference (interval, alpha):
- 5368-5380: 5379.05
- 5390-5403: 5393.93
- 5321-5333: 5332.19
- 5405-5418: 5413.84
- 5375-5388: 5384.01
